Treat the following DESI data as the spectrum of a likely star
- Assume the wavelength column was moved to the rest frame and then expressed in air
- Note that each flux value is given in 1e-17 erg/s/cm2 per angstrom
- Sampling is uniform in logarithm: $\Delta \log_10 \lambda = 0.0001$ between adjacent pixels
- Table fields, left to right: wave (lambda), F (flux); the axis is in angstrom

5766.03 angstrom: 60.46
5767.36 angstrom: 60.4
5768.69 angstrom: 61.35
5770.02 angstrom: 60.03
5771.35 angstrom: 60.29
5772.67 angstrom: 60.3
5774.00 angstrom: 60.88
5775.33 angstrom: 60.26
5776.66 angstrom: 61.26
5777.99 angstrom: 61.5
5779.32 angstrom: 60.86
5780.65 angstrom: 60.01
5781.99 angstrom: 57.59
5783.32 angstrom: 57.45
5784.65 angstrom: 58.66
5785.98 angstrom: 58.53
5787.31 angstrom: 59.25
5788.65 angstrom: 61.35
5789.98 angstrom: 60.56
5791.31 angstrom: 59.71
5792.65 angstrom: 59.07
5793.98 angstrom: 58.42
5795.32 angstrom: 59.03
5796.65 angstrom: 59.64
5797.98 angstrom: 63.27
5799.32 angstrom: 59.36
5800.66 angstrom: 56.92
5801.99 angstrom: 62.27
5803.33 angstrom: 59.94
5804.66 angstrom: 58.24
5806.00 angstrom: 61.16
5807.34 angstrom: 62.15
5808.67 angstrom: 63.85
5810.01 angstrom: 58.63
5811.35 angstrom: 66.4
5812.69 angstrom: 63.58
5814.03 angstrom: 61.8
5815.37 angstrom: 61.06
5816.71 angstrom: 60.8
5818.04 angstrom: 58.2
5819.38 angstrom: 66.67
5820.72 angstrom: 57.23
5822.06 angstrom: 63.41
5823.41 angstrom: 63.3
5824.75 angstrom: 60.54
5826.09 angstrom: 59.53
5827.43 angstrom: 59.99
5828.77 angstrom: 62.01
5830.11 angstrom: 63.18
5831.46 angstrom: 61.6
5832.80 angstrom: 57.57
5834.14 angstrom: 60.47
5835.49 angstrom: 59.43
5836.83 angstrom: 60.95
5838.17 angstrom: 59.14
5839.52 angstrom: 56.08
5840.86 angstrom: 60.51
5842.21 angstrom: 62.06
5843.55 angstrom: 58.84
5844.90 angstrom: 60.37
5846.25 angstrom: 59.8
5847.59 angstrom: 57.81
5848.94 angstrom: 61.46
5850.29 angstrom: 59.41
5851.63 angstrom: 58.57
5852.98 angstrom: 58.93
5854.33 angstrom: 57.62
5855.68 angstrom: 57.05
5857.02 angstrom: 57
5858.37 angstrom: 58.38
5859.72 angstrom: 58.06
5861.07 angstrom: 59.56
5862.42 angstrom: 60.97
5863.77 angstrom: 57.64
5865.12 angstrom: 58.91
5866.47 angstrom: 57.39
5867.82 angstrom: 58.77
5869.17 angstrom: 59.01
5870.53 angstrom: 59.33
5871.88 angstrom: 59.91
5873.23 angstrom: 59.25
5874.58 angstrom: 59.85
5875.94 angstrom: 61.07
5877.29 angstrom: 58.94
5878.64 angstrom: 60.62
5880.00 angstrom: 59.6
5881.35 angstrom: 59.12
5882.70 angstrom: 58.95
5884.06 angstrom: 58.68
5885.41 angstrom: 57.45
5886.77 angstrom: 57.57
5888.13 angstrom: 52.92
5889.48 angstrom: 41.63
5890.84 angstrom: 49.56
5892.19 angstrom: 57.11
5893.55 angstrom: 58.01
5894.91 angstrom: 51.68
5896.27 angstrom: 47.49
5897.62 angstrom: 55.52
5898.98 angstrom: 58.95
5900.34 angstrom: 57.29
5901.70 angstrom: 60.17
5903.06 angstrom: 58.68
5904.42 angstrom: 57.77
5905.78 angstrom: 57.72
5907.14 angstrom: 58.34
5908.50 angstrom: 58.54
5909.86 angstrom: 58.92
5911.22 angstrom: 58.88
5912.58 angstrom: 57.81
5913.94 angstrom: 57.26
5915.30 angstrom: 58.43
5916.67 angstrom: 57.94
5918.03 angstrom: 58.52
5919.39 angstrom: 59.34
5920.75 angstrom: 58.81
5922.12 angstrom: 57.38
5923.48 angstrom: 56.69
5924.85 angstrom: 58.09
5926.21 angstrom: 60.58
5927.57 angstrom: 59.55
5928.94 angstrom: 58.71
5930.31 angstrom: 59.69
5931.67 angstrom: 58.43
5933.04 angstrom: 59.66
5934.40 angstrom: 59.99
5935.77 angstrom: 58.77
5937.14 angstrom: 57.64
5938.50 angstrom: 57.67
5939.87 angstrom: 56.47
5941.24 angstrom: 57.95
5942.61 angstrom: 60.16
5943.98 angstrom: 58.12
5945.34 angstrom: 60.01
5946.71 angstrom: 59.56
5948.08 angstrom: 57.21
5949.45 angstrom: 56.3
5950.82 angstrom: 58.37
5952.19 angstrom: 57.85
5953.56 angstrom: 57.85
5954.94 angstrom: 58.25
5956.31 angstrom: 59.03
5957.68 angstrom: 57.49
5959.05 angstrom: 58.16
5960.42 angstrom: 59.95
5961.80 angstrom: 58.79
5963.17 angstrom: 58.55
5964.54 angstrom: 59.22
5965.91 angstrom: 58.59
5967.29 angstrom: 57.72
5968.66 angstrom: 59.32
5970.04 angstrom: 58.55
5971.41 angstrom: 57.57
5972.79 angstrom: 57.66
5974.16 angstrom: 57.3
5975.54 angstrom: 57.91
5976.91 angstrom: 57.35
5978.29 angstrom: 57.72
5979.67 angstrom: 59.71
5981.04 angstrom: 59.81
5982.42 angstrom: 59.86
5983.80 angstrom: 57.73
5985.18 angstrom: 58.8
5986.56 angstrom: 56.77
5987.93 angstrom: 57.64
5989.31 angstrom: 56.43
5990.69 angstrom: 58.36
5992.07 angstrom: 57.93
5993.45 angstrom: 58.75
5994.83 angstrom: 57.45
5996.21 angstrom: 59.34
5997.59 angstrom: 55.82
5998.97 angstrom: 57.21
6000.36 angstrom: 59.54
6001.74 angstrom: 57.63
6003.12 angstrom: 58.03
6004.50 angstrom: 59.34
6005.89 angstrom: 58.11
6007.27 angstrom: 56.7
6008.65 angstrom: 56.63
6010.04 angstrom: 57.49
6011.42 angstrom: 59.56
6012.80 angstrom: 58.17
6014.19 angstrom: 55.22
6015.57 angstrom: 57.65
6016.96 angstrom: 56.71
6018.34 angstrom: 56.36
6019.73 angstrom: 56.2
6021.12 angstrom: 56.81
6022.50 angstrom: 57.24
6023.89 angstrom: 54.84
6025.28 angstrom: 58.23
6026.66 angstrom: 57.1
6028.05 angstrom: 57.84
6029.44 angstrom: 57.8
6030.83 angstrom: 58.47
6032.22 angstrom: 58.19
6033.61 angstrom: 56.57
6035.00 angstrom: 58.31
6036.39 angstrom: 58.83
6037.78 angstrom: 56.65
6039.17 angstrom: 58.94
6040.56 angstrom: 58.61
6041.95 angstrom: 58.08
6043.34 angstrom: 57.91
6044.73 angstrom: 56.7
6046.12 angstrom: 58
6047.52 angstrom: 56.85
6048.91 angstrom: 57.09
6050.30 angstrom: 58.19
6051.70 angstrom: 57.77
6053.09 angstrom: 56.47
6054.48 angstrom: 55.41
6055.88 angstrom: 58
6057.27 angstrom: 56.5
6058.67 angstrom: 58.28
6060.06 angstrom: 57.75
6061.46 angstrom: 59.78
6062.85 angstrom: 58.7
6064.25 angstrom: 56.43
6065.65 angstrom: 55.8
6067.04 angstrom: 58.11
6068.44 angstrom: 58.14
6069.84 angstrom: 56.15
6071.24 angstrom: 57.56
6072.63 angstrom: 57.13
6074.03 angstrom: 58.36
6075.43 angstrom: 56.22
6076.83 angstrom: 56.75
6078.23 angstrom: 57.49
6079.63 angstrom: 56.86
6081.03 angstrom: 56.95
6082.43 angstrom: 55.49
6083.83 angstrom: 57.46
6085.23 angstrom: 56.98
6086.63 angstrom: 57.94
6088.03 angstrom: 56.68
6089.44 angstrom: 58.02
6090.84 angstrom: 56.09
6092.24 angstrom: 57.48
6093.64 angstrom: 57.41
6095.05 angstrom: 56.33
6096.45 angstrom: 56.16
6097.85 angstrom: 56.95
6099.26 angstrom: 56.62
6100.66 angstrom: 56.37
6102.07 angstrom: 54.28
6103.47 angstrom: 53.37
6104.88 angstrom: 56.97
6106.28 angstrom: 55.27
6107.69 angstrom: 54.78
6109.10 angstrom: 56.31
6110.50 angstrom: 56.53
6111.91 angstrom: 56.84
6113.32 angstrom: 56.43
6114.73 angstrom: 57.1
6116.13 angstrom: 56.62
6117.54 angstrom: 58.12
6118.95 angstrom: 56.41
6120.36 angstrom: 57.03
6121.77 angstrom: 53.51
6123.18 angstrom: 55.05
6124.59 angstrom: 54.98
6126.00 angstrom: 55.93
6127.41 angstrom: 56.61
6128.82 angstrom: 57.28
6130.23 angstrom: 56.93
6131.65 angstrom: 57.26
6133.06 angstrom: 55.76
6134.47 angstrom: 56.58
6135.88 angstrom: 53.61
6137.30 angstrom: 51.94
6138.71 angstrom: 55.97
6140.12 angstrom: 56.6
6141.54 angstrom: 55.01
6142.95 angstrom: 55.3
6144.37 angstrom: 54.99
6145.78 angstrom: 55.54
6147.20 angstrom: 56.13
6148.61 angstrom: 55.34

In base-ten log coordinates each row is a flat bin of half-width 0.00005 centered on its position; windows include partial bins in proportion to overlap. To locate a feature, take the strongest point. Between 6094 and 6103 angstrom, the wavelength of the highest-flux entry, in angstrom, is 6097.85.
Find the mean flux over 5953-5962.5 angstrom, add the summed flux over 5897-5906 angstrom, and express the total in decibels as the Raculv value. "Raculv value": 26.7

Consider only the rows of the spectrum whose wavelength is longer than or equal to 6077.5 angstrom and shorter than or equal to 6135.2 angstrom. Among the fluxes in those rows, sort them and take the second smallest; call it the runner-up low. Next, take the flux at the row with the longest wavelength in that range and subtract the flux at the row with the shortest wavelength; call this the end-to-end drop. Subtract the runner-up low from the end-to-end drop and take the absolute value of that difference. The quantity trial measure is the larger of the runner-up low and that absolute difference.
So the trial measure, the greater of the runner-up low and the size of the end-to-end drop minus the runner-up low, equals 54.4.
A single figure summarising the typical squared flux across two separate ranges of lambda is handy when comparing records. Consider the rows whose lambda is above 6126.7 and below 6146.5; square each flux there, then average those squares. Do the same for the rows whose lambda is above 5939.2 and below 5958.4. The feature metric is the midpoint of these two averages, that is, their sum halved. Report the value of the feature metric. 3244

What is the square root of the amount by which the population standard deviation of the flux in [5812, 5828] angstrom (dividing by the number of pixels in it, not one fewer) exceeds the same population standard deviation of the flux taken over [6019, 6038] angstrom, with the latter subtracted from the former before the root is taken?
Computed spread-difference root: 1.2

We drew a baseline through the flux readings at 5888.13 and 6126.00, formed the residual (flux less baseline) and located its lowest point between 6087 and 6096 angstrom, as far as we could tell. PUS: 6090.84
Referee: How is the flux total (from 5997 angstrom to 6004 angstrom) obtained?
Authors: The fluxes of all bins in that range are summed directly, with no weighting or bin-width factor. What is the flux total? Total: 288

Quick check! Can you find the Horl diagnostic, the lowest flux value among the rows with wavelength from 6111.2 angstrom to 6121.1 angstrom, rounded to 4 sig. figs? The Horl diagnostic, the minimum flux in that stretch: 56.41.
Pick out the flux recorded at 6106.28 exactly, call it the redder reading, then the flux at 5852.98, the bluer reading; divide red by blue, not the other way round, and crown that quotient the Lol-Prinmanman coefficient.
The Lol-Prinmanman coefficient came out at 0.94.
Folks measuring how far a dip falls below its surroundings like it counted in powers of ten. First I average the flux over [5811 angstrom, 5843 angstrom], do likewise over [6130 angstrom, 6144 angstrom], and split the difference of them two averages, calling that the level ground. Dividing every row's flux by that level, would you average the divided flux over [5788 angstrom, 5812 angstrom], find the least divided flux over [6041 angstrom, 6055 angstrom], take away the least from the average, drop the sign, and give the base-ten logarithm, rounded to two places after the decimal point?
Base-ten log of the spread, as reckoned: -1.05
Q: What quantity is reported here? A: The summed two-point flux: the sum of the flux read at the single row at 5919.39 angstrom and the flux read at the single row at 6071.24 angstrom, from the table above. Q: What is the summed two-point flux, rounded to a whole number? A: 117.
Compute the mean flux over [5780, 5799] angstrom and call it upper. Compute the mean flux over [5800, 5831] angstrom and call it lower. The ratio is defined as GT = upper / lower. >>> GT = 0.97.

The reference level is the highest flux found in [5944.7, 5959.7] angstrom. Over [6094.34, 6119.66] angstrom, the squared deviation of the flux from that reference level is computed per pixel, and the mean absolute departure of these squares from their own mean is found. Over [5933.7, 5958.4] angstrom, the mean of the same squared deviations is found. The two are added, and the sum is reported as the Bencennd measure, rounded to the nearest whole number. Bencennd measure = 11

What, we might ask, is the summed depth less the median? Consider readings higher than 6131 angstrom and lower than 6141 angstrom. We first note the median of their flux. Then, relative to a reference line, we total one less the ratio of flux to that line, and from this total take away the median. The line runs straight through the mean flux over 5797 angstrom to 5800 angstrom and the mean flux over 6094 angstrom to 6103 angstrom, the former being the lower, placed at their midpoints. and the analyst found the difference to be -56.0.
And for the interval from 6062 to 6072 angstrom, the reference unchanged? -57.6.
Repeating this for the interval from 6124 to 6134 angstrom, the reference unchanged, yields -56.7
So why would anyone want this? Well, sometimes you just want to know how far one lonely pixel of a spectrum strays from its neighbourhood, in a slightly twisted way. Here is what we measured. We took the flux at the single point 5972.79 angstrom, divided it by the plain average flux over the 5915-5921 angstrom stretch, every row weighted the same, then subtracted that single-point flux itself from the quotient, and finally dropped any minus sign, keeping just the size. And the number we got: 56.7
